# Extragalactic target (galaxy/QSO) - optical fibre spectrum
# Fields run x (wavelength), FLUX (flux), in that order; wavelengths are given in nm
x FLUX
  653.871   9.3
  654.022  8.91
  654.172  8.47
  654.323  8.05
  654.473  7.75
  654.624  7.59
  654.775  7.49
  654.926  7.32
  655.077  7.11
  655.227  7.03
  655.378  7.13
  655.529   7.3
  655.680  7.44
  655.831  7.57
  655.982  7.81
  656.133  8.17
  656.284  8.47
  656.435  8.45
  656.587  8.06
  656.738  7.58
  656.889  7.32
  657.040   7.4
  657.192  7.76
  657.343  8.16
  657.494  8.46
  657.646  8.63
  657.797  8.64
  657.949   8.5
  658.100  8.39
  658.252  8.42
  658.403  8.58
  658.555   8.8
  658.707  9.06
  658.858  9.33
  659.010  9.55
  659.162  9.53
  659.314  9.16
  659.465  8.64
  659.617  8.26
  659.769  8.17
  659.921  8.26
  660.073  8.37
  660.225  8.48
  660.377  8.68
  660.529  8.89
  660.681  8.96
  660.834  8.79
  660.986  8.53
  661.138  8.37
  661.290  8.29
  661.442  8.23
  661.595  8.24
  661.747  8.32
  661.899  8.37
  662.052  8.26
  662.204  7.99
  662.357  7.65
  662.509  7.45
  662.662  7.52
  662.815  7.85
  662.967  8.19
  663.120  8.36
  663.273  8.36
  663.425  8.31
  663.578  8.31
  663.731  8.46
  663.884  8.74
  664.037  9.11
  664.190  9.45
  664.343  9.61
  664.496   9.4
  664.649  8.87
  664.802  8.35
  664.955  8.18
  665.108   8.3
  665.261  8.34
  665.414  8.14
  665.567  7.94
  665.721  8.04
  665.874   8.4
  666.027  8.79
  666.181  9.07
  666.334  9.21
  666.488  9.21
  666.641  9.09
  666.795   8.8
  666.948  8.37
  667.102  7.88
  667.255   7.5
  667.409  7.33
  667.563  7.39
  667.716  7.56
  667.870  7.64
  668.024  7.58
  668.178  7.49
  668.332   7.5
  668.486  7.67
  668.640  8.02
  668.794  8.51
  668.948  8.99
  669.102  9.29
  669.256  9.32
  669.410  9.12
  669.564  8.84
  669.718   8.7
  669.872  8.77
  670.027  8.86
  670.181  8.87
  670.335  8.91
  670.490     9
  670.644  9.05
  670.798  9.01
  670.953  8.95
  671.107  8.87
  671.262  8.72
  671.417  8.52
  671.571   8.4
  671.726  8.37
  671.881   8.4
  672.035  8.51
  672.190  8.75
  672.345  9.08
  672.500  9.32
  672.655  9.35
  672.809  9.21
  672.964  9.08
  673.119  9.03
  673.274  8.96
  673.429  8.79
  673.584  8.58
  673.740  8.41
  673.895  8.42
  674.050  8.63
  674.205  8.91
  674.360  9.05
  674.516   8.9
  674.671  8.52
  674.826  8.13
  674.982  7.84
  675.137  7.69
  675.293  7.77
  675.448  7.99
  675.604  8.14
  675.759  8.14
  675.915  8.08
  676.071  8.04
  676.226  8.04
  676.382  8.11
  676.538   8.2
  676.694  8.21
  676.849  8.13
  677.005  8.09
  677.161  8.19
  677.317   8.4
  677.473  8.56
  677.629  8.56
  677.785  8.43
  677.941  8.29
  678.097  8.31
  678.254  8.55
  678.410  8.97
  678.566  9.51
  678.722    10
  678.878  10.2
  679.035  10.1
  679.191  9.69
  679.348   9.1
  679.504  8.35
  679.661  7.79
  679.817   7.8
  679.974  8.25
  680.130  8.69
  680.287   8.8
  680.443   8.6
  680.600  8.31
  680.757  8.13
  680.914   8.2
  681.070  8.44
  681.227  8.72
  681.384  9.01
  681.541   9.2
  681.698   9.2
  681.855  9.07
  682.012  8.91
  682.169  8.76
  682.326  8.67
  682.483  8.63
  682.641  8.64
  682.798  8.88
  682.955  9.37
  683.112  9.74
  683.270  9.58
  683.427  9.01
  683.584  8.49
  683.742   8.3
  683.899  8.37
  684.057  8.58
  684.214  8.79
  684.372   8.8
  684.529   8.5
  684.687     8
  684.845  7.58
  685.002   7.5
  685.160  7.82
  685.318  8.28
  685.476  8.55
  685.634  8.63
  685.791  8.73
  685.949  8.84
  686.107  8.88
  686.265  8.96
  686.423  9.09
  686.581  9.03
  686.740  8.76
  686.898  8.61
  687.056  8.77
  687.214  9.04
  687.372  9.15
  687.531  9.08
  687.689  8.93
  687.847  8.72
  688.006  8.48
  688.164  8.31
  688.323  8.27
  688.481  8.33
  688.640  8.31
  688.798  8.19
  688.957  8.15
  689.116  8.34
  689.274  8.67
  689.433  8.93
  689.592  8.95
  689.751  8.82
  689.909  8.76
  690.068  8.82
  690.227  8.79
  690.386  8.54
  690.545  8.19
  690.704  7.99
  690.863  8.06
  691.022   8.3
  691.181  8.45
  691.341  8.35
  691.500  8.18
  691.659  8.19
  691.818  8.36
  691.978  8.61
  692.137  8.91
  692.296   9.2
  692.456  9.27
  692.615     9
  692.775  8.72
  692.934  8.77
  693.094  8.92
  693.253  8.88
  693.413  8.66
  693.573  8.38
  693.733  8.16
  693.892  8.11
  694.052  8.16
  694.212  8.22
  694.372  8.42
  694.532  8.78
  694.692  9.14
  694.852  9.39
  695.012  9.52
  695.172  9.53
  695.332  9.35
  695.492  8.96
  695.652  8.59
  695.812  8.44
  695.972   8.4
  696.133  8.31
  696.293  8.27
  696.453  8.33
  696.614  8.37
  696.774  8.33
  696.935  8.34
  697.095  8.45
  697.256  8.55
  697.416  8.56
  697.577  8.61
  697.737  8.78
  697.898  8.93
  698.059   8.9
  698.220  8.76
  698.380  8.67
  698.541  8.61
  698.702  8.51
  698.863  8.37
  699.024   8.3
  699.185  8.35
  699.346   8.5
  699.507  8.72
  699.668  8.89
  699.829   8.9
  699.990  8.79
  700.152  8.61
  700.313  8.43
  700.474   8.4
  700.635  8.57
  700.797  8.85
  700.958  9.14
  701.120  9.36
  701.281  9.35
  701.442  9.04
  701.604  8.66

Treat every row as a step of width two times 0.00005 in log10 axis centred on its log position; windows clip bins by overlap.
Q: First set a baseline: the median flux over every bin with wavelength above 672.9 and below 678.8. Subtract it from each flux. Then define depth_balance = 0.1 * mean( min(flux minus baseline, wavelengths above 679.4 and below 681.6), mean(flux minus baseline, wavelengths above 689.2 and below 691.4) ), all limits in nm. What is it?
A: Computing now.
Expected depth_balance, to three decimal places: -0.024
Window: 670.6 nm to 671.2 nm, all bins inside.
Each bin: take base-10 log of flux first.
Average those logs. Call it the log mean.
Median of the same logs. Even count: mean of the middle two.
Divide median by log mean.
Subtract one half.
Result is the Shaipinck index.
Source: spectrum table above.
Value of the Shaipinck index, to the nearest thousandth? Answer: 0.501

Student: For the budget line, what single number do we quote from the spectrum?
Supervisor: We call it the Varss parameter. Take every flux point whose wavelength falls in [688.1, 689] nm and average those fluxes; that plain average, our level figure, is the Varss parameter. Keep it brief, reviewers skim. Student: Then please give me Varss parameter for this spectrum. 8.26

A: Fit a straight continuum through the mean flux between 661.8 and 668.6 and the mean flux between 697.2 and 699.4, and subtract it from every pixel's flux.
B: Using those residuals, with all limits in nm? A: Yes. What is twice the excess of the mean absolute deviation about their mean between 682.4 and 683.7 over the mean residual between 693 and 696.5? 0.6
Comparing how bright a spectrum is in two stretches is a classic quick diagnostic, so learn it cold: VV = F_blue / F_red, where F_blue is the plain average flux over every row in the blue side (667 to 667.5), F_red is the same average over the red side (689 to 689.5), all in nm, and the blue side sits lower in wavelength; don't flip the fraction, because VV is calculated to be 0.88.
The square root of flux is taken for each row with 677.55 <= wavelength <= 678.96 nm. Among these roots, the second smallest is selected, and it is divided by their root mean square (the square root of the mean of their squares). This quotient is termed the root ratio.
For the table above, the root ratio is 0.962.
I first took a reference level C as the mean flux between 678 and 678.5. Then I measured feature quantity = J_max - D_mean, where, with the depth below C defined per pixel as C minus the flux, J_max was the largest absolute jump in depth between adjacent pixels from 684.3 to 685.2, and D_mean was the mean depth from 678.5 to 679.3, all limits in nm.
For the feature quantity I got 1.8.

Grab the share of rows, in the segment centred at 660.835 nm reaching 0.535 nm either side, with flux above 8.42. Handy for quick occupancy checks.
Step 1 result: 0.71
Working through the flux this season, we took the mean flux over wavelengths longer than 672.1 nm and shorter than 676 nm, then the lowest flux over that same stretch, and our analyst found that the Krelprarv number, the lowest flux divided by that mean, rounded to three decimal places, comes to 0.895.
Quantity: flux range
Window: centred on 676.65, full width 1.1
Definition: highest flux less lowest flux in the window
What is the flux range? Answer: 0.17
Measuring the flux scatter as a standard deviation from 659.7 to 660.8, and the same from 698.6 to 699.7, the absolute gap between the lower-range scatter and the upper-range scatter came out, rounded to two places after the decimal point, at 0.09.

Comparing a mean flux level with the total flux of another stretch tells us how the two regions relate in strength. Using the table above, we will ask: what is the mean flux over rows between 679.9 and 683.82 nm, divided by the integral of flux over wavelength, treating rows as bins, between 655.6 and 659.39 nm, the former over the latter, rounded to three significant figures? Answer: 0.277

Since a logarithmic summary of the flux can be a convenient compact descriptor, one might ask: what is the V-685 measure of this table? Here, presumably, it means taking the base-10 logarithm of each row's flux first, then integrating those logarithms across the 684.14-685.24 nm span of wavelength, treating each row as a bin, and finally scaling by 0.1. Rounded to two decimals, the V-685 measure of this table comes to 0.10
